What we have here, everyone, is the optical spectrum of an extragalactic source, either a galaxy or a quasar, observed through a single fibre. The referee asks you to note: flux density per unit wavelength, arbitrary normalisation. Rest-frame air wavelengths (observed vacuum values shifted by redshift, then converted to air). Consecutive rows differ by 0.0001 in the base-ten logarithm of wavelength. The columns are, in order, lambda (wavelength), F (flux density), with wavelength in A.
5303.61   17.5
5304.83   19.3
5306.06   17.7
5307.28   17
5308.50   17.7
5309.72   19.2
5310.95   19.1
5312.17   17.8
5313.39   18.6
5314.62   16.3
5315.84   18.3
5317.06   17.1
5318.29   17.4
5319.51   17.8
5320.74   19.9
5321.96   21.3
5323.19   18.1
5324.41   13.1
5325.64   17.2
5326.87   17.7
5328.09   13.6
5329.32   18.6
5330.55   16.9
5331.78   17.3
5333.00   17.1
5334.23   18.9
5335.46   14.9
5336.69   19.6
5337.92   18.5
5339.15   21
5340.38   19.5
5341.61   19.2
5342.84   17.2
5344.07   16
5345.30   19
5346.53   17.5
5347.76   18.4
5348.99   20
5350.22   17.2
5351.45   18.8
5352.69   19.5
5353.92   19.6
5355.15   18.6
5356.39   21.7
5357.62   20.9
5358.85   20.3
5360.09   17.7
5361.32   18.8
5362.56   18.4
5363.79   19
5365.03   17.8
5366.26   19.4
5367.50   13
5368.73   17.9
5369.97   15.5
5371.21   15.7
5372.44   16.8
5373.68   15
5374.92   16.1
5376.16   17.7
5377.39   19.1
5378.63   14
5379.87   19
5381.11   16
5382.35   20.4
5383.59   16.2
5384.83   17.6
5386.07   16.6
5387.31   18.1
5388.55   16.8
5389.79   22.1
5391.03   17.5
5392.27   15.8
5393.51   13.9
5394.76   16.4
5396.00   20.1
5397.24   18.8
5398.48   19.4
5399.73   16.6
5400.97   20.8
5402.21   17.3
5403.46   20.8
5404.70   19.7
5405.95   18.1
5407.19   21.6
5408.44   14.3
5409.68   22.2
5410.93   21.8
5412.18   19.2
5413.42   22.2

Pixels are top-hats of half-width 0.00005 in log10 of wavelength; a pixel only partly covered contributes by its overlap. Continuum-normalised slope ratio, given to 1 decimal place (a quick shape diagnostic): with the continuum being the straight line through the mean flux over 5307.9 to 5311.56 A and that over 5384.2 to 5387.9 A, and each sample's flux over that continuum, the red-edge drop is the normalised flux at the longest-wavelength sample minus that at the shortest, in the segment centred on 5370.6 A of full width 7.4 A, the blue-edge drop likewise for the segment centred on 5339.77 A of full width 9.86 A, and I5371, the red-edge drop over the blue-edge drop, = 1.8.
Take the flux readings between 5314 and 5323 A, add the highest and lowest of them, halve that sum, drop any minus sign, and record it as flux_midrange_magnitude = 18.8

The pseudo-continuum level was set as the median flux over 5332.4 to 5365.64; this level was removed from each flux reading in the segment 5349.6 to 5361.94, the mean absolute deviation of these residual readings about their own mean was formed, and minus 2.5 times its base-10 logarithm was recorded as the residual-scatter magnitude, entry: -0.1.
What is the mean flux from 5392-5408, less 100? -81.6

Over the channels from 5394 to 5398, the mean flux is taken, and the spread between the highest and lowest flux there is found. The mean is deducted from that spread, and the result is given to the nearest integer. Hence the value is -15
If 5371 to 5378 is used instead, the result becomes -13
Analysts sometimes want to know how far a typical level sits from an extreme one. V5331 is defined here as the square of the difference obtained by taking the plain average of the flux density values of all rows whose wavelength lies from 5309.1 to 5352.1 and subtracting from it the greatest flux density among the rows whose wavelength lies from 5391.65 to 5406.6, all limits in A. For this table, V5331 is 8.1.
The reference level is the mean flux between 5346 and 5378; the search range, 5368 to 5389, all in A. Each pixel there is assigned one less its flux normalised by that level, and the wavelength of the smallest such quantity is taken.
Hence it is 5382.35 A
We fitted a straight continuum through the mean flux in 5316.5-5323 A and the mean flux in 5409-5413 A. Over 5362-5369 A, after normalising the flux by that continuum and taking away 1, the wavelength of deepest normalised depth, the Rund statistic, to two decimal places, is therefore 5367.50 A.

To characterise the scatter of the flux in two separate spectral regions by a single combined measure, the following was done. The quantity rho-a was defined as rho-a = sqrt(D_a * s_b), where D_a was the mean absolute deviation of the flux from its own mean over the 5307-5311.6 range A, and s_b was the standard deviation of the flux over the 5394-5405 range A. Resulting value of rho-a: 1.2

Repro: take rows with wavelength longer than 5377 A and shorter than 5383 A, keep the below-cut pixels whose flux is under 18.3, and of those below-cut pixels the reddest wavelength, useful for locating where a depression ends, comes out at 5381.11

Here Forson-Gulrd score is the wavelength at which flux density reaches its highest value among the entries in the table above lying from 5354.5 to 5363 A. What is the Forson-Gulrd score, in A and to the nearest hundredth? 5356.39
